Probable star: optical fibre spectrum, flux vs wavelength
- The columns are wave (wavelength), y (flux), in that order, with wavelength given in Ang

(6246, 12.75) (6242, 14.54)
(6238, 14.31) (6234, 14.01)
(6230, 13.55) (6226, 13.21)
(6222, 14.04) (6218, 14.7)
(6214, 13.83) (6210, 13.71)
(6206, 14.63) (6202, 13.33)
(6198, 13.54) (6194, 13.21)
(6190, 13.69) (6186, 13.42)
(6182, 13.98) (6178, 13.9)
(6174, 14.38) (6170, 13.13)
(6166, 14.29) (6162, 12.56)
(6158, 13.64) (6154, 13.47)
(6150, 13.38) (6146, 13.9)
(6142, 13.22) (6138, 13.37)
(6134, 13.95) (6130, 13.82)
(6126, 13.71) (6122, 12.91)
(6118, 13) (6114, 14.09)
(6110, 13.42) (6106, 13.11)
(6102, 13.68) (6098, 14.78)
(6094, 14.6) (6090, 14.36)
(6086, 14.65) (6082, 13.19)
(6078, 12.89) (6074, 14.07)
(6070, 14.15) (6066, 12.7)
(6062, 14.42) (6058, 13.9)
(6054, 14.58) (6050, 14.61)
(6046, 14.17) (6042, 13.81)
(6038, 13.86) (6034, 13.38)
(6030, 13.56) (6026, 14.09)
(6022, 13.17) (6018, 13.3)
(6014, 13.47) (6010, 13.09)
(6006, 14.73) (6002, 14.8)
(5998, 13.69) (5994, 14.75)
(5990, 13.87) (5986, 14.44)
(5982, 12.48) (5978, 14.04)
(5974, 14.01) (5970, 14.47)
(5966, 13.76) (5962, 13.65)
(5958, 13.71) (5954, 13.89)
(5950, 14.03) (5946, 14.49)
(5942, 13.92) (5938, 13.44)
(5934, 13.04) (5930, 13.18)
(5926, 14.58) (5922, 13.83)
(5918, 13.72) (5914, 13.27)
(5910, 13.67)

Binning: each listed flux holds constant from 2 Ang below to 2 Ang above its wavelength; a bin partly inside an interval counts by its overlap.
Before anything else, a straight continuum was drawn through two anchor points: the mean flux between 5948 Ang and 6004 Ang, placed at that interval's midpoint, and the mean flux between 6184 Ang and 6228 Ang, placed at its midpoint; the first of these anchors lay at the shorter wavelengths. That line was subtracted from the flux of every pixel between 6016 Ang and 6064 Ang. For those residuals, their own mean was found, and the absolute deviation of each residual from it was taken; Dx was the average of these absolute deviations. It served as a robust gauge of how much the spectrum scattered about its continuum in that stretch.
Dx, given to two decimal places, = 0.40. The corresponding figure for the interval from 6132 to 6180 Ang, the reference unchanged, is 0.41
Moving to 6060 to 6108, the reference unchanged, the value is 0.64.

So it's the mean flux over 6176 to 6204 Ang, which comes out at 13.6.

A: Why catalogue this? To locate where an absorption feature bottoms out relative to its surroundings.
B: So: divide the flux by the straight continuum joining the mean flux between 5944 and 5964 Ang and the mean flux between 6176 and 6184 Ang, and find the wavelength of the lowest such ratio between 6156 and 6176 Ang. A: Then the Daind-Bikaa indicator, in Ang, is 6162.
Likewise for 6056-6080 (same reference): 6066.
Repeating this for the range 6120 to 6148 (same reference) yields 6122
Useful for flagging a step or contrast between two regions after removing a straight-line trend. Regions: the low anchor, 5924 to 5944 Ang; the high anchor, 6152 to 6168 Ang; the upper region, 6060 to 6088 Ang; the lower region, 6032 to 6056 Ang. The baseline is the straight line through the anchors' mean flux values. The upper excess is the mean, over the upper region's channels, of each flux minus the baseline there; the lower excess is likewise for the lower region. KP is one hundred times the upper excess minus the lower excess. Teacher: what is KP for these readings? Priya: -33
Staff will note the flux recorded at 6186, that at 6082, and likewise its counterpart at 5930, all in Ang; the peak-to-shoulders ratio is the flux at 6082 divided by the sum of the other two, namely 0.496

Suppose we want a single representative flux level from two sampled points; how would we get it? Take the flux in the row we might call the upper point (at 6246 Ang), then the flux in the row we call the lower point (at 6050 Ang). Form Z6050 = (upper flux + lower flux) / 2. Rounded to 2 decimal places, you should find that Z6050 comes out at 13.68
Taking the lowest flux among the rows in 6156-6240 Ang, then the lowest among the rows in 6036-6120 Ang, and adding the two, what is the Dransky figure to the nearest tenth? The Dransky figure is 25.3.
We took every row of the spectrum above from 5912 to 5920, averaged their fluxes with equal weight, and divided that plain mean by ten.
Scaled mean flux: 1.35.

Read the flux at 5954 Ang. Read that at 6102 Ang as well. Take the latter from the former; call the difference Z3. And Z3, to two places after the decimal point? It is 0.21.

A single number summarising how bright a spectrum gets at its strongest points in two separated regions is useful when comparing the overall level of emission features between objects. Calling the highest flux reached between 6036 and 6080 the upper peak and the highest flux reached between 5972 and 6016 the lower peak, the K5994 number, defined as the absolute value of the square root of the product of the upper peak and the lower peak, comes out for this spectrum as 14.70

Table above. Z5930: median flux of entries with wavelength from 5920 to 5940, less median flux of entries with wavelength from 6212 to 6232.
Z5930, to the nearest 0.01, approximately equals -0.39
